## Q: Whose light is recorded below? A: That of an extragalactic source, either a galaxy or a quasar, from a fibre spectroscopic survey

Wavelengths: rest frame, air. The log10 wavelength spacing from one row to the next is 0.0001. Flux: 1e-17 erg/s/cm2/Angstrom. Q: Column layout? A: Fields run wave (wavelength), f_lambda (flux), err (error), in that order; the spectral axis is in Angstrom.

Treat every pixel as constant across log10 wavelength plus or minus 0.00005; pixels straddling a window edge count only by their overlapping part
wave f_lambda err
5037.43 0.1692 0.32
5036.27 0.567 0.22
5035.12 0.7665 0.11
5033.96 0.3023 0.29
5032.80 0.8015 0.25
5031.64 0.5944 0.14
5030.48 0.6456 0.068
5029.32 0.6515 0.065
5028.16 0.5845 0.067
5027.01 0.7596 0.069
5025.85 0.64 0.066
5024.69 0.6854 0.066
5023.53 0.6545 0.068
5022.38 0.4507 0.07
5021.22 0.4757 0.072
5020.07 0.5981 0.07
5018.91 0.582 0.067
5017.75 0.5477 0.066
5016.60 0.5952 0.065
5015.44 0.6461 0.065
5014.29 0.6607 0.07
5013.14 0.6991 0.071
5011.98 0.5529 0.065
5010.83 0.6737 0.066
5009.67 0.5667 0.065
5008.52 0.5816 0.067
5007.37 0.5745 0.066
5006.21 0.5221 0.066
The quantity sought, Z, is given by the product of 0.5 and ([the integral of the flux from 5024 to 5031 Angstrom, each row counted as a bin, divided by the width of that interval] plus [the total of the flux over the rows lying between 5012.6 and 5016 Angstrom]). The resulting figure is 1.3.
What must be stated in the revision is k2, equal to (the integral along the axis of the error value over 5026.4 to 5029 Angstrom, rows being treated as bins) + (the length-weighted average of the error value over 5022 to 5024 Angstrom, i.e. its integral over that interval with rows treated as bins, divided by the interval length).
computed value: 0.245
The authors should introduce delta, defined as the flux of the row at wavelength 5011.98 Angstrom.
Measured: 0.5529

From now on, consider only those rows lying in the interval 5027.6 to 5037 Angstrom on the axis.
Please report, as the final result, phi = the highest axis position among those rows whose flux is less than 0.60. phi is 5036.27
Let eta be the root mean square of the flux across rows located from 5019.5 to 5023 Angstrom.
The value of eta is 0.51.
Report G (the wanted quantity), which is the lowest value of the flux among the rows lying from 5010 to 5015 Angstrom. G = 0.5529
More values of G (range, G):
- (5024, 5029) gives 0.5845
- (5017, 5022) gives 0.4757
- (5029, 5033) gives 0.5944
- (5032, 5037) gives 0.3023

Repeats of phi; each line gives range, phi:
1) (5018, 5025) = 5022.38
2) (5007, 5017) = 5016.60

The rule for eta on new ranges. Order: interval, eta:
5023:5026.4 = 0.66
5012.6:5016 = 0.67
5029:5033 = 0.68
